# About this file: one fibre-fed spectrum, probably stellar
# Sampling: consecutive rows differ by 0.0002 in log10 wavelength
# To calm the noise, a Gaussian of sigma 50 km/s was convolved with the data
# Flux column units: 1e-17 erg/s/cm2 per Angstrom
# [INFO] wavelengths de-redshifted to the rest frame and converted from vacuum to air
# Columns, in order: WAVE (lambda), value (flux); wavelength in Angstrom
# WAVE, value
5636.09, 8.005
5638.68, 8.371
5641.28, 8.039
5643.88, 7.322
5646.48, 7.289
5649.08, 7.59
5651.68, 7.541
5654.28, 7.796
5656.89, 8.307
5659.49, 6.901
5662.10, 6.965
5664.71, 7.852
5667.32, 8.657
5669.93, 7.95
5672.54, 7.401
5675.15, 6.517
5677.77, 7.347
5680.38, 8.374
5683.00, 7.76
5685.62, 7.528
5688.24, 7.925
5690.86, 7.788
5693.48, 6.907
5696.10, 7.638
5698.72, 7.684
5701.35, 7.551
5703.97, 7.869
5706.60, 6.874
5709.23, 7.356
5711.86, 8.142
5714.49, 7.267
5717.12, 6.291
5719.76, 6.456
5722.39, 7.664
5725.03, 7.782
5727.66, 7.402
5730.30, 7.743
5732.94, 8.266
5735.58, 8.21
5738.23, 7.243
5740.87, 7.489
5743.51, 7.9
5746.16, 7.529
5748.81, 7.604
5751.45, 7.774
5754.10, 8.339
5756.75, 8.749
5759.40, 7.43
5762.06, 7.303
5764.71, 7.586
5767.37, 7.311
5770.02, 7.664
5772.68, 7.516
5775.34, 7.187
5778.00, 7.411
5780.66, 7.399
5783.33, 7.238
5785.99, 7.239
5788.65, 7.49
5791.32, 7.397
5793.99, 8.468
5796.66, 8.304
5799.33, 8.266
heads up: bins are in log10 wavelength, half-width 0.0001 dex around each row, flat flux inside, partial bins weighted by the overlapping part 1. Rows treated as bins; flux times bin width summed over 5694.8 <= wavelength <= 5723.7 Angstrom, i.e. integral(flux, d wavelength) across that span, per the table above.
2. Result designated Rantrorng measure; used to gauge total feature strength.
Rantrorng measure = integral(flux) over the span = 212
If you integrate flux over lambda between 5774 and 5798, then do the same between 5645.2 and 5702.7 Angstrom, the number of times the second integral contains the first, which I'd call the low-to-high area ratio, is 2.4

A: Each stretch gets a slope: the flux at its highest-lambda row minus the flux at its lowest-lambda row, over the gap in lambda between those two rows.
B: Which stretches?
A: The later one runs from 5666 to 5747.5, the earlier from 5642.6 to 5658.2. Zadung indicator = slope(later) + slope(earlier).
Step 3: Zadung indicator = 0.06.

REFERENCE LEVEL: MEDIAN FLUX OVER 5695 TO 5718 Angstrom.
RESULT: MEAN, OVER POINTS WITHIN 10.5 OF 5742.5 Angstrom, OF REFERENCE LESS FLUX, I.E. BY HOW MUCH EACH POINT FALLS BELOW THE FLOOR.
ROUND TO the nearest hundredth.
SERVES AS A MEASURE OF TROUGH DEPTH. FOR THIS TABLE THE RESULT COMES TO -0.20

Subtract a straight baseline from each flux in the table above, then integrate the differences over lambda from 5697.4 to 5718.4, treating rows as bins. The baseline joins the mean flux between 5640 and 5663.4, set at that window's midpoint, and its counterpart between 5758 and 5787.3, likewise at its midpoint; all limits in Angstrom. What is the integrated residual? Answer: -1.8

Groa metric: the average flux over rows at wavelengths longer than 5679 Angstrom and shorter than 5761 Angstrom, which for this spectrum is 7.63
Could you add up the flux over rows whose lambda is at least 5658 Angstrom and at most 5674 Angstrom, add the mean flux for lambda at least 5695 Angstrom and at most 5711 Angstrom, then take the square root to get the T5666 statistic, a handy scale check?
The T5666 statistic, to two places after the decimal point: 7.30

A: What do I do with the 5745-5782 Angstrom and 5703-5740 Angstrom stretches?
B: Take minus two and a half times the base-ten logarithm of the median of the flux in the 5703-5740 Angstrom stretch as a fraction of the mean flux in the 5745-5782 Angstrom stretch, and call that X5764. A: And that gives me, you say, 0.014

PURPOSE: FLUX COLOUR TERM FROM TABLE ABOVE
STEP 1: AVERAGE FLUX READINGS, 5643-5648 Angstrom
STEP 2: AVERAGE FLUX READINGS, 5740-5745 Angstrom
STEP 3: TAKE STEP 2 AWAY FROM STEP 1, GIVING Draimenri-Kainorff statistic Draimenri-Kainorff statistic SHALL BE -0.39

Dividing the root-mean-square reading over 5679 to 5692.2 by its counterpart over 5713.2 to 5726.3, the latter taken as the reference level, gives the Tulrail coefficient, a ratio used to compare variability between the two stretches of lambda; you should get 1.11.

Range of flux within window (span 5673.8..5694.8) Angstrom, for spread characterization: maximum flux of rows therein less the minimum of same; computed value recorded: 1.9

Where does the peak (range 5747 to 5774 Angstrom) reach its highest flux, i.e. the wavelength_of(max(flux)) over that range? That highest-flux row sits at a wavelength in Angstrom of 5756.75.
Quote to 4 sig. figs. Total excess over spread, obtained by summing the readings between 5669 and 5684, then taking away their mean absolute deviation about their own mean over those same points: 44.88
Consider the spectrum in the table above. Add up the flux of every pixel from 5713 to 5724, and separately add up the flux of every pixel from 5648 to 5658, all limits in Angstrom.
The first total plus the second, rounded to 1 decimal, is 58.9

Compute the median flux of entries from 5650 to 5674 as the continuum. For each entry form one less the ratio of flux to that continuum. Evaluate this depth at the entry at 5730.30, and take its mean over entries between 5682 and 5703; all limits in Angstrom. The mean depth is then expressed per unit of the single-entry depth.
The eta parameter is 3.7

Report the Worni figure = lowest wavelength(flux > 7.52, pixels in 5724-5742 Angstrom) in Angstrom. 5725.03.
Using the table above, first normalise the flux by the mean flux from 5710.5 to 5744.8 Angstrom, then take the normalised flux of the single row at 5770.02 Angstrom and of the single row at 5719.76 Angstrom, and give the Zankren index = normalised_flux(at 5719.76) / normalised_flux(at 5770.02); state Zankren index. 0.84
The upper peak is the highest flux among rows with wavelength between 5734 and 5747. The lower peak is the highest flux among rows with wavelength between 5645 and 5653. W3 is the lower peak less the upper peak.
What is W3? -0.62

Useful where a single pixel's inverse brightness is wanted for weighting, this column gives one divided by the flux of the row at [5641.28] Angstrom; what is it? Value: 0.124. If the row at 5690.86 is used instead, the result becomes 0.128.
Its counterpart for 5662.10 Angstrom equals 0.144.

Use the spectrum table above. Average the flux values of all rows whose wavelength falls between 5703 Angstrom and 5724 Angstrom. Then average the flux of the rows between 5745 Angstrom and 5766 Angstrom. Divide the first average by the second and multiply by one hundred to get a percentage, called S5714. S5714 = 93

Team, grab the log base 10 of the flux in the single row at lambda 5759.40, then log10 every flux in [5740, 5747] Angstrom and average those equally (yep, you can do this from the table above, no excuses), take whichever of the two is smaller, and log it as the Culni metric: 0.871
